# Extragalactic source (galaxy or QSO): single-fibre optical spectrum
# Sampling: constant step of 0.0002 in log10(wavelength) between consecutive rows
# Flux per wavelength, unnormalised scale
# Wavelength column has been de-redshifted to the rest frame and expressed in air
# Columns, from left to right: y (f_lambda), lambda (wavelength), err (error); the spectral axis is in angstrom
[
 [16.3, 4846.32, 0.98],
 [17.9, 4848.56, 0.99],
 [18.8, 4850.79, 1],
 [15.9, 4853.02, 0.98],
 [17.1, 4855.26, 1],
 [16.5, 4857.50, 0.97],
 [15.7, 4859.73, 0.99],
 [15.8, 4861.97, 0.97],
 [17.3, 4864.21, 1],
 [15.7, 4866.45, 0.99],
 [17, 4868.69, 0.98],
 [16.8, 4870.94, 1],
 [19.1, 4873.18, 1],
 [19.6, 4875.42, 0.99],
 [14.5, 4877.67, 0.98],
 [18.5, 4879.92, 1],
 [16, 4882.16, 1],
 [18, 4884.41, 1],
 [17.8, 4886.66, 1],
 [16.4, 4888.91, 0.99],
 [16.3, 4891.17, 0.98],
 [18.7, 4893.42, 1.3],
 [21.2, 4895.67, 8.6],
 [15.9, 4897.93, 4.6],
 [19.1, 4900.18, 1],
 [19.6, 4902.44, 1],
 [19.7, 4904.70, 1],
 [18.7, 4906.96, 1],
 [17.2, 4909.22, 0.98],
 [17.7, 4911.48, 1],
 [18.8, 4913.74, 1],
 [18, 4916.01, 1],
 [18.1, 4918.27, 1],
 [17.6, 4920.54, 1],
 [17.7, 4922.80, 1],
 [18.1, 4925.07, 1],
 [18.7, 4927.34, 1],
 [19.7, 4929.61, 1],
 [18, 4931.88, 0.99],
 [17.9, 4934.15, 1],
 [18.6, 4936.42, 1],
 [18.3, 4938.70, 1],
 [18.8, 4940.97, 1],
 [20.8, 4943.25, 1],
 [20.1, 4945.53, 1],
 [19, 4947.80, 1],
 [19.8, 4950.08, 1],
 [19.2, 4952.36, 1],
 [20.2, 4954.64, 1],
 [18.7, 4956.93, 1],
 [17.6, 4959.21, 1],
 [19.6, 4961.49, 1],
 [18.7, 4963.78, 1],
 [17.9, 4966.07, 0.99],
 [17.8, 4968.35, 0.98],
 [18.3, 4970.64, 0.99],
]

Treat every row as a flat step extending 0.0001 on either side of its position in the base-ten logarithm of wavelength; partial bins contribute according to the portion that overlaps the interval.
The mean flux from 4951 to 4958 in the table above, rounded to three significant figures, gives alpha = 19.4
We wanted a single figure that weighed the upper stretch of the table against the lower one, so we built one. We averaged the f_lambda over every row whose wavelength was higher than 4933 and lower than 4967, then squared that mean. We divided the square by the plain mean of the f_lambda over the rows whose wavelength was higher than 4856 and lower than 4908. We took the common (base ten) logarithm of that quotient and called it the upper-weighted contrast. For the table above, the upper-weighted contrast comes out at 1.314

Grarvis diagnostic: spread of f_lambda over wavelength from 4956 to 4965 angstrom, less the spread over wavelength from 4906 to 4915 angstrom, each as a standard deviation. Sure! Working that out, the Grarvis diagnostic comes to 0.0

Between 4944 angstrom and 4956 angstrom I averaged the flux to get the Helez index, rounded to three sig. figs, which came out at 19.7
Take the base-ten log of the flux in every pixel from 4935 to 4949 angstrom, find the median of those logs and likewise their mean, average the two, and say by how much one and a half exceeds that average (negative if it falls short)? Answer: 0.220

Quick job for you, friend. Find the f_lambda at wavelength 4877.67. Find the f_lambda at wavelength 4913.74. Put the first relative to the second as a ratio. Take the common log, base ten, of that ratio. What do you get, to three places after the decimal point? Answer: -0.113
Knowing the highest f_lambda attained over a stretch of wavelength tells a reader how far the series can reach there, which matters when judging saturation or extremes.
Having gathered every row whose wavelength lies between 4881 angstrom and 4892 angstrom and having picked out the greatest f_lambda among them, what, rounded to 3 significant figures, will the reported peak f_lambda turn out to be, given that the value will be 18.0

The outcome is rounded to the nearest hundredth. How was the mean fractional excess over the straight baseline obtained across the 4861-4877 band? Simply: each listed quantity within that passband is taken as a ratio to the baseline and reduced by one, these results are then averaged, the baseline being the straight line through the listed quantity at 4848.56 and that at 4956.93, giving -0.04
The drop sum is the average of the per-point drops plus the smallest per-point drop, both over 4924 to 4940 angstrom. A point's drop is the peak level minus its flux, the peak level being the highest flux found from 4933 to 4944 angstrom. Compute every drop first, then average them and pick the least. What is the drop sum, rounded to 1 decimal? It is 3.4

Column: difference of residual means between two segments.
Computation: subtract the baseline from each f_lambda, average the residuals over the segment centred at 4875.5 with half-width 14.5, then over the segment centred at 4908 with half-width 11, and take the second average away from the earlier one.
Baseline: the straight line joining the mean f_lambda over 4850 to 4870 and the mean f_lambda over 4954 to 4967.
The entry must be -0.5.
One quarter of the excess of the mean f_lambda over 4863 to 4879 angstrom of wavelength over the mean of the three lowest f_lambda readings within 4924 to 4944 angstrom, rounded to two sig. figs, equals -0.21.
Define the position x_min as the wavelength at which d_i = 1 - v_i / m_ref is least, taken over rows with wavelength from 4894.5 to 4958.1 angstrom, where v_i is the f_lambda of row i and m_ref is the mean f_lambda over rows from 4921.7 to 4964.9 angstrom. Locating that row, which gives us 4895.67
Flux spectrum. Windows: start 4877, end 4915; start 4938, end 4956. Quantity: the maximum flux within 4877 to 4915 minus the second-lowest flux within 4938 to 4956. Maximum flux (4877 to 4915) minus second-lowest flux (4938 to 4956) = 2.4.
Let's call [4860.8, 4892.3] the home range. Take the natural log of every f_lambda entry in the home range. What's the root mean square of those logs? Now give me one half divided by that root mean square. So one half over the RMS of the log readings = 0.176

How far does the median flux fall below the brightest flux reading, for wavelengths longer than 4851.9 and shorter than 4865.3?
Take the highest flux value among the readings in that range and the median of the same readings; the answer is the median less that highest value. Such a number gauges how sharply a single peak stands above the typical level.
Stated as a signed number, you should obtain -1.1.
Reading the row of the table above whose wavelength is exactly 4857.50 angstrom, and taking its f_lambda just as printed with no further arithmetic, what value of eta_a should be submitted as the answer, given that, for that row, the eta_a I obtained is 16.5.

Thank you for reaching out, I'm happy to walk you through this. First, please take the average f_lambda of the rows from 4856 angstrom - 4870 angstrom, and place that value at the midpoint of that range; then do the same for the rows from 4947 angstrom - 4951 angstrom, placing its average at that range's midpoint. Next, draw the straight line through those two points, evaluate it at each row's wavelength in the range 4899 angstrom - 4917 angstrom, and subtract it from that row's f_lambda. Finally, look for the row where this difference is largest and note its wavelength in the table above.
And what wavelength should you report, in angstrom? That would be 4904.70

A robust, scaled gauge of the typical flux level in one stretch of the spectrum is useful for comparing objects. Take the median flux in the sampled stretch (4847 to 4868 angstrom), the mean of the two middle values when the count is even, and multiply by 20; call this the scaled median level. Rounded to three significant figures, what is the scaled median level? 330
